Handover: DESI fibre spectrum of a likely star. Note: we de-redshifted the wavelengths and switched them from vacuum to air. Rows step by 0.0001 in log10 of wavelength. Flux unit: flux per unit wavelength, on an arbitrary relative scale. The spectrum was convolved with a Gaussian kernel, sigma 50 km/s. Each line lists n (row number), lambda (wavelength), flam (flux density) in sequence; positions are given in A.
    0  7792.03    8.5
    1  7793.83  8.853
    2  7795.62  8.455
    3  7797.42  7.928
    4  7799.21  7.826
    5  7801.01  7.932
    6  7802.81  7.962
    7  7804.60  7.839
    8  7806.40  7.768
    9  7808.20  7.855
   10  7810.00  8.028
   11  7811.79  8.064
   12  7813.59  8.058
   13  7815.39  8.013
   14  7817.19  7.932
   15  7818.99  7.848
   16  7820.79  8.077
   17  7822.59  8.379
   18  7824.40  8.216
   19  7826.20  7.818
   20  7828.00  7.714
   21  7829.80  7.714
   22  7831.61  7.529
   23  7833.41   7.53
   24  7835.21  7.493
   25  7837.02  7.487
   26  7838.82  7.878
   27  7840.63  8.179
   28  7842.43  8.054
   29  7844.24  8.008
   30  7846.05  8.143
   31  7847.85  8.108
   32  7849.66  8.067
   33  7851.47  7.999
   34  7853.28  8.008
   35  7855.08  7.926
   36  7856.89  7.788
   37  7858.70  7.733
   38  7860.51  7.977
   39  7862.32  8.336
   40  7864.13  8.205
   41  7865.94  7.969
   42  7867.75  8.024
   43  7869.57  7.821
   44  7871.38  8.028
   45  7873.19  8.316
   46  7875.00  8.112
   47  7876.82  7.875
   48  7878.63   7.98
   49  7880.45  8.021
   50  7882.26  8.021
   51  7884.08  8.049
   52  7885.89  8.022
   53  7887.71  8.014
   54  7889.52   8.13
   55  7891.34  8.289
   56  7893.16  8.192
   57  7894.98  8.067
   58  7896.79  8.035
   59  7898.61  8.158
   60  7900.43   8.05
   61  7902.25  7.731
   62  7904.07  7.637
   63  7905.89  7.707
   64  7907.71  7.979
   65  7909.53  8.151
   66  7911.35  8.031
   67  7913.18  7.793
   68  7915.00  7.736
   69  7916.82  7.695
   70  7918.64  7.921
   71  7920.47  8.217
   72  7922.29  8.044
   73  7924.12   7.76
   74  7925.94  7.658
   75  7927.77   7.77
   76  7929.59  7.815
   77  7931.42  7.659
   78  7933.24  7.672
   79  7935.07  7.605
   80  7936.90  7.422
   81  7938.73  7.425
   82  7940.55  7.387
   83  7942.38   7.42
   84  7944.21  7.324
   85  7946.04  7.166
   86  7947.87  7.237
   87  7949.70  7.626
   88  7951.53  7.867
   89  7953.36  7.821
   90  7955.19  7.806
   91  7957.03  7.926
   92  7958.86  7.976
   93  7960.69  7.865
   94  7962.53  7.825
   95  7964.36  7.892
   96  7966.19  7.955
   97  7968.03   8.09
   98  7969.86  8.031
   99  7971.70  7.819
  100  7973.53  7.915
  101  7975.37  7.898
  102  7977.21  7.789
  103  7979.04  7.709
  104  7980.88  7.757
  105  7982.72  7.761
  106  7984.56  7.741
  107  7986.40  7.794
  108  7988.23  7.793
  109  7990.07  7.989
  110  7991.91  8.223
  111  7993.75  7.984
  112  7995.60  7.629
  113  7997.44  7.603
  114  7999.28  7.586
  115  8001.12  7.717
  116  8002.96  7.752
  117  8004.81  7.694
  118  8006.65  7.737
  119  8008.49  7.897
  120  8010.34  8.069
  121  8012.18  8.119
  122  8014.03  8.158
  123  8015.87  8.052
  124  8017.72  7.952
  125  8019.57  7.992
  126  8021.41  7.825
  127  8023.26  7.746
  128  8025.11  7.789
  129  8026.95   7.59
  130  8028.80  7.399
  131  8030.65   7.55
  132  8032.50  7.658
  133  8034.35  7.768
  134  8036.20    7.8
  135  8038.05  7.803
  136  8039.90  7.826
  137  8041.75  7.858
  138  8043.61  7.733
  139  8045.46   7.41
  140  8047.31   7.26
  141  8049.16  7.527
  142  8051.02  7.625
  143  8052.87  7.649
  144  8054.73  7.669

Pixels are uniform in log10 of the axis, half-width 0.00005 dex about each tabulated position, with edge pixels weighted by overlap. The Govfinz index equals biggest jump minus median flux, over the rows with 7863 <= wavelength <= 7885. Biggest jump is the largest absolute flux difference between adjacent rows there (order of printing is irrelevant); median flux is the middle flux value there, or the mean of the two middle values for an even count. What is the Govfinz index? -7.73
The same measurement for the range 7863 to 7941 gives -7.66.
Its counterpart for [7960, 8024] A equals -7.47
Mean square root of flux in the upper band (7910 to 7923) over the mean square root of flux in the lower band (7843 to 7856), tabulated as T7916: 0.99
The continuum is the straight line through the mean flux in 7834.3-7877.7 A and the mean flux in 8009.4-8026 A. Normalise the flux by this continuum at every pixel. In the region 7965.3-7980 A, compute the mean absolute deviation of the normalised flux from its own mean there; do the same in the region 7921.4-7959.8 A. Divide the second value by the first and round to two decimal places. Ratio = 2.09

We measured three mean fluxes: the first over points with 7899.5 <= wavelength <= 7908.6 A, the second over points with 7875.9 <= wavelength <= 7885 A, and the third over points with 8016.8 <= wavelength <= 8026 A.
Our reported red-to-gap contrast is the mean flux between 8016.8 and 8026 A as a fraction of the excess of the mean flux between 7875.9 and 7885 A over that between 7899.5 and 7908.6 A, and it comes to 47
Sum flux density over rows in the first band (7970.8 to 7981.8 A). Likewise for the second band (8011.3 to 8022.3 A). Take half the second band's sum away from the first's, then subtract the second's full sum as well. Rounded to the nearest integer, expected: -25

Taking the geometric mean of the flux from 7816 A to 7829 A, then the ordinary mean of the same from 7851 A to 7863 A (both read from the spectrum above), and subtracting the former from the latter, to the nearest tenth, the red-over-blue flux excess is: 0.0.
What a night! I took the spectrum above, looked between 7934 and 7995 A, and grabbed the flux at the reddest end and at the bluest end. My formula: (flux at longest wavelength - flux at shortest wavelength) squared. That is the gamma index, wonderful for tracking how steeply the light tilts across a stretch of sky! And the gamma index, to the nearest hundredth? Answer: 0.14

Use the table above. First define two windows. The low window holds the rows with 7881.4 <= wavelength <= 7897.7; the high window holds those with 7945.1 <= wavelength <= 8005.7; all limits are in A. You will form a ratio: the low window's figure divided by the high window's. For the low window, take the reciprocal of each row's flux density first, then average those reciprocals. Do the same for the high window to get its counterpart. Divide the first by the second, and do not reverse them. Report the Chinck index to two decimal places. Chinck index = 0.96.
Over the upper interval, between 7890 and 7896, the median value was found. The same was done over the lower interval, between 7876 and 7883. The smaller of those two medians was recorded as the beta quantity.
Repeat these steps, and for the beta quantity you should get 8.00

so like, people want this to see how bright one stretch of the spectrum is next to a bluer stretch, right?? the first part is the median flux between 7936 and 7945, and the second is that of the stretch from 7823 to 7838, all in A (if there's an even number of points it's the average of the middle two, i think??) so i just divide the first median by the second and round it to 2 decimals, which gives 0.97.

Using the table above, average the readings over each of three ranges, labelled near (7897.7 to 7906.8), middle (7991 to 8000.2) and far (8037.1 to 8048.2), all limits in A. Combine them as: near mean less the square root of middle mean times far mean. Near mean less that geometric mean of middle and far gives 0.13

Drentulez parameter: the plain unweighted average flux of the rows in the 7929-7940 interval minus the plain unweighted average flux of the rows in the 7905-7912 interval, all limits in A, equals -0.4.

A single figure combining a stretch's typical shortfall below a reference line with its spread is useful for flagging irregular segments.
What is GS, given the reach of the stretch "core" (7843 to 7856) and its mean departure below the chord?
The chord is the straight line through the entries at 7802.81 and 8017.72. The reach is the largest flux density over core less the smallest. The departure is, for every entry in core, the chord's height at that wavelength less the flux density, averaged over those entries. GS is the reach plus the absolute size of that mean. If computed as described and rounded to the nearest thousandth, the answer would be 0.294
